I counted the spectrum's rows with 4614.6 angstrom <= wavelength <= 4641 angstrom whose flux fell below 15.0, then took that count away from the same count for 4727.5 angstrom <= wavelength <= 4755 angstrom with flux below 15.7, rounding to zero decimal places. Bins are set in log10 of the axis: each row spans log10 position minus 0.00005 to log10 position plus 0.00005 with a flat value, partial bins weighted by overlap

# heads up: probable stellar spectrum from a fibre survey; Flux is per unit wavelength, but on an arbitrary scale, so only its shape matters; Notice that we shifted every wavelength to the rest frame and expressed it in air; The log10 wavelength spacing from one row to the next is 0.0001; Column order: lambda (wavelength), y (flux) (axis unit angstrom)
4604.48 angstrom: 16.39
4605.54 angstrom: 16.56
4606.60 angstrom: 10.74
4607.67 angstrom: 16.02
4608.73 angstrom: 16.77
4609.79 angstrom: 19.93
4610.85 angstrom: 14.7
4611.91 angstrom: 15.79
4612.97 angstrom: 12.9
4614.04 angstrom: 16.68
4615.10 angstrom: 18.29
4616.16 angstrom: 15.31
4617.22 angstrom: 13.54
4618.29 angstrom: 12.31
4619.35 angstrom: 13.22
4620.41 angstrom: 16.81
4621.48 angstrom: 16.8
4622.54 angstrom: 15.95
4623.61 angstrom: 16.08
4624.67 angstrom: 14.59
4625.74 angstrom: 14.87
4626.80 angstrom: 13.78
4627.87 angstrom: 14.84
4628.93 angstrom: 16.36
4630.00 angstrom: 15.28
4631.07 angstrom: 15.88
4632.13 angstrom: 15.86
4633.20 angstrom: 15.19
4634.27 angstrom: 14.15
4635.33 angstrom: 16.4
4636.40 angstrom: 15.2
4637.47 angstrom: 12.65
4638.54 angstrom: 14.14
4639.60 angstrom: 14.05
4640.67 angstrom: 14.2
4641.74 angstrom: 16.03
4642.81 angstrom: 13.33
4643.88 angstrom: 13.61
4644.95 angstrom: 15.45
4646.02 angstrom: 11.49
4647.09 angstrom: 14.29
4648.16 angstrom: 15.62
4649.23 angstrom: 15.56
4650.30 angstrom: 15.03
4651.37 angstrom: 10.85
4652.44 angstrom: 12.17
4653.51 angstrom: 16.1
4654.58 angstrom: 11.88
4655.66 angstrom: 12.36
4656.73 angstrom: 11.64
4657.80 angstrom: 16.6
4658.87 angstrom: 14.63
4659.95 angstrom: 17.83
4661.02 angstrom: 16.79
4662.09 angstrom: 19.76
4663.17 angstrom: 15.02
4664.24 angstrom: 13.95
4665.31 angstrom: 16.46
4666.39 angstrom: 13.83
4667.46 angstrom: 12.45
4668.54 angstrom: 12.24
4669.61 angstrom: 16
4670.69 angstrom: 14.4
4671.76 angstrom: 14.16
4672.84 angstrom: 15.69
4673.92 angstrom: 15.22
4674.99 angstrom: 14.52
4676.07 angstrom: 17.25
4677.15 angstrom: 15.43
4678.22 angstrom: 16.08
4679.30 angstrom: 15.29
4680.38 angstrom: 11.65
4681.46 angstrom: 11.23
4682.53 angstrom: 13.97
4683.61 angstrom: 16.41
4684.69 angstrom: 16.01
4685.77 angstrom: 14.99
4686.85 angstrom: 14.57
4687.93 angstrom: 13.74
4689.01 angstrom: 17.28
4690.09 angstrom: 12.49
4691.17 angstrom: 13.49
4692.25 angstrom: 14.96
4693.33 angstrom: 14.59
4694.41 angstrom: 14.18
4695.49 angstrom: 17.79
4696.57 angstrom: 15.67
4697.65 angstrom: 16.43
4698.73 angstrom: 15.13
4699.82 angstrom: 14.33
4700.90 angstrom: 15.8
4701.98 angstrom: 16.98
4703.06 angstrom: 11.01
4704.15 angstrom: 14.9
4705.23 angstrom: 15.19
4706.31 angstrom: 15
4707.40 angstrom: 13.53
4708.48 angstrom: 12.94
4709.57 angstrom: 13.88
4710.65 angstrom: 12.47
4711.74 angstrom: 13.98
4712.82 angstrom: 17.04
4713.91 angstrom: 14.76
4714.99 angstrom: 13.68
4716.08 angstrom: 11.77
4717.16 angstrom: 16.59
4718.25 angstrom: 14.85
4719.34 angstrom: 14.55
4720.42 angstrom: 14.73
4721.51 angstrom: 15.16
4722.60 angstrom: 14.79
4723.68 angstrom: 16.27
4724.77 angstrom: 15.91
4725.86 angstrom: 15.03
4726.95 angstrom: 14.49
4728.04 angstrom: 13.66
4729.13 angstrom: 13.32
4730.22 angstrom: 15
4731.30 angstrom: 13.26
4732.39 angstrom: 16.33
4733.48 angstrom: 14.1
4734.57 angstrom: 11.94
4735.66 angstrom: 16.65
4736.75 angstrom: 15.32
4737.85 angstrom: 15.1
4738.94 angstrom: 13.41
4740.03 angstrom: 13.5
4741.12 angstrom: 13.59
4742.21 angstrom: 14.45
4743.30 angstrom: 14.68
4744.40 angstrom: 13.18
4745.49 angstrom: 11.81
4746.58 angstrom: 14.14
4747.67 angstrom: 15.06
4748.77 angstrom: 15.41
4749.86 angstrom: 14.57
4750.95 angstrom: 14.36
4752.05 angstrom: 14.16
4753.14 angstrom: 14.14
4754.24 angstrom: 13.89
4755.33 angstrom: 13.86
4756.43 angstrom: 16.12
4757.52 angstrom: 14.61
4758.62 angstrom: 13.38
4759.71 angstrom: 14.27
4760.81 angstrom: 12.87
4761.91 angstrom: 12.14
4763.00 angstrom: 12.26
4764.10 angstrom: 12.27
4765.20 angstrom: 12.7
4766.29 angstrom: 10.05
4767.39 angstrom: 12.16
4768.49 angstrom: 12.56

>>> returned 11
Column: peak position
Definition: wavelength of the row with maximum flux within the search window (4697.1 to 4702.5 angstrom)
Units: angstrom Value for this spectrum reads 4701.98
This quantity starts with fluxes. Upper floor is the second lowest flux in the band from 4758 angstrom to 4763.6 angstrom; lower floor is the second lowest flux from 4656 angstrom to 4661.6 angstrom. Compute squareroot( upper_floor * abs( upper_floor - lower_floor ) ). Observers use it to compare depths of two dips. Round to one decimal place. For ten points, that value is 5.4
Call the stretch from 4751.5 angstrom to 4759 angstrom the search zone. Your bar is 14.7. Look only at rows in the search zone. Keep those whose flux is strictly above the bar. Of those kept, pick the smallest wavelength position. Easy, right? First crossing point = 4756.43 angstrom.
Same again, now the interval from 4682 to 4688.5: 4683.61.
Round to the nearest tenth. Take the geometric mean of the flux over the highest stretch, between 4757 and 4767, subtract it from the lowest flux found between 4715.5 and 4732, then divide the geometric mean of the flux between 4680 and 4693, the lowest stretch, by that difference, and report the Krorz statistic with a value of -15.8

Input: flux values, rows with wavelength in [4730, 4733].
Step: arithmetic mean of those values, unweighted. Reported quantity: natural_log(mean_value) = 2.70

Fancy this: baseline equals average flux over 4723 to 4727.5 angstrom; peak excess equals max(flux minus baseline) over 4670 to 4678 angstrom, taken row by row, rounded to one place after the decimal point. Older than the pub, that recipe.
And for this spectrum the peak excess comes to 1.8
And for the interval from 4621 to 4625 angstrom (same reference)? 1.4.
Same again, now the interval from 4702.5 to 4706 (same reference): -0.2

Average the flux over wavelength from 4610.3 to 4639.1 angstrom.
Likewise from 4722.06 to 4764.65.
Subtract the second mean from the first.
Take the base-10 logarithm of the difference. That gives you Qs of 0.0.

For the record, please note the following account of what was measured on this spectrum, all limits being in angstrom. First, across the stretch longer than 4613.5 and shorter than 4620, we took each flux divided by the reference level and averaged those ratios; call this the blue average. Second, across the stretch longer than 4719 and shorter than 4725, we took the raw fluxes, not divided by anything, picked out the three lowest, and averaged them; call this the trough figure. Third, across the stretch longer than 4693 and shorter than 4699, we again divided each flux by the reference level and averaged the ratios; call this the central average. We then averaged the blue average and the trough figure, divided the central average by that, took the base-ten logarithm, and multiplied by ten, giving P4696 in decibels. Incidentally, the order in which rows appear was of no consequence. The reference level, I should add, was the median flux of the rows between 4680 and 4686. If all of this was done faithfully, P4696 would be -8.6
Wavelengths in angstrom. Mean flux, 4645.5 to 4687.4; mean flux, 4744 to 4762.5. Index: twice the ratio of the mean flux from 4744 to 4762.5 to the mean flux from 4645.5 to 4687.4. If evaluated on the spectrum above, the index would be 1.92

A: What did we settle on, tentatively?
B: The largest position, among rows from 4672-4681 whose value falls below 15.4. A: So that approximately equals 4680.38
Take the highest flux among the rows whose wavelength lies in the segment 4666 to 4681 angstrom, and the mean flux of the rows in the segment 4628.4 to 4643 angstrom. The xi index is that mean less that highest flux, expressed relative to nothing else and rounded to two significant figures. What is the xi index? -2.3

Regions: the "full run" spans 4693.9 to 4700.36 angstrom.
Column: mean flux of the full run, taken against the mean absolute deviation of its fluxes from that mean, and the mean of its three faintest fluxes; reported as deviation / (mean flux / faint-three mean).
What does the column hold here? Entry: 0.97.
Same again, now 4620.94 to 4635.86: 0.70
